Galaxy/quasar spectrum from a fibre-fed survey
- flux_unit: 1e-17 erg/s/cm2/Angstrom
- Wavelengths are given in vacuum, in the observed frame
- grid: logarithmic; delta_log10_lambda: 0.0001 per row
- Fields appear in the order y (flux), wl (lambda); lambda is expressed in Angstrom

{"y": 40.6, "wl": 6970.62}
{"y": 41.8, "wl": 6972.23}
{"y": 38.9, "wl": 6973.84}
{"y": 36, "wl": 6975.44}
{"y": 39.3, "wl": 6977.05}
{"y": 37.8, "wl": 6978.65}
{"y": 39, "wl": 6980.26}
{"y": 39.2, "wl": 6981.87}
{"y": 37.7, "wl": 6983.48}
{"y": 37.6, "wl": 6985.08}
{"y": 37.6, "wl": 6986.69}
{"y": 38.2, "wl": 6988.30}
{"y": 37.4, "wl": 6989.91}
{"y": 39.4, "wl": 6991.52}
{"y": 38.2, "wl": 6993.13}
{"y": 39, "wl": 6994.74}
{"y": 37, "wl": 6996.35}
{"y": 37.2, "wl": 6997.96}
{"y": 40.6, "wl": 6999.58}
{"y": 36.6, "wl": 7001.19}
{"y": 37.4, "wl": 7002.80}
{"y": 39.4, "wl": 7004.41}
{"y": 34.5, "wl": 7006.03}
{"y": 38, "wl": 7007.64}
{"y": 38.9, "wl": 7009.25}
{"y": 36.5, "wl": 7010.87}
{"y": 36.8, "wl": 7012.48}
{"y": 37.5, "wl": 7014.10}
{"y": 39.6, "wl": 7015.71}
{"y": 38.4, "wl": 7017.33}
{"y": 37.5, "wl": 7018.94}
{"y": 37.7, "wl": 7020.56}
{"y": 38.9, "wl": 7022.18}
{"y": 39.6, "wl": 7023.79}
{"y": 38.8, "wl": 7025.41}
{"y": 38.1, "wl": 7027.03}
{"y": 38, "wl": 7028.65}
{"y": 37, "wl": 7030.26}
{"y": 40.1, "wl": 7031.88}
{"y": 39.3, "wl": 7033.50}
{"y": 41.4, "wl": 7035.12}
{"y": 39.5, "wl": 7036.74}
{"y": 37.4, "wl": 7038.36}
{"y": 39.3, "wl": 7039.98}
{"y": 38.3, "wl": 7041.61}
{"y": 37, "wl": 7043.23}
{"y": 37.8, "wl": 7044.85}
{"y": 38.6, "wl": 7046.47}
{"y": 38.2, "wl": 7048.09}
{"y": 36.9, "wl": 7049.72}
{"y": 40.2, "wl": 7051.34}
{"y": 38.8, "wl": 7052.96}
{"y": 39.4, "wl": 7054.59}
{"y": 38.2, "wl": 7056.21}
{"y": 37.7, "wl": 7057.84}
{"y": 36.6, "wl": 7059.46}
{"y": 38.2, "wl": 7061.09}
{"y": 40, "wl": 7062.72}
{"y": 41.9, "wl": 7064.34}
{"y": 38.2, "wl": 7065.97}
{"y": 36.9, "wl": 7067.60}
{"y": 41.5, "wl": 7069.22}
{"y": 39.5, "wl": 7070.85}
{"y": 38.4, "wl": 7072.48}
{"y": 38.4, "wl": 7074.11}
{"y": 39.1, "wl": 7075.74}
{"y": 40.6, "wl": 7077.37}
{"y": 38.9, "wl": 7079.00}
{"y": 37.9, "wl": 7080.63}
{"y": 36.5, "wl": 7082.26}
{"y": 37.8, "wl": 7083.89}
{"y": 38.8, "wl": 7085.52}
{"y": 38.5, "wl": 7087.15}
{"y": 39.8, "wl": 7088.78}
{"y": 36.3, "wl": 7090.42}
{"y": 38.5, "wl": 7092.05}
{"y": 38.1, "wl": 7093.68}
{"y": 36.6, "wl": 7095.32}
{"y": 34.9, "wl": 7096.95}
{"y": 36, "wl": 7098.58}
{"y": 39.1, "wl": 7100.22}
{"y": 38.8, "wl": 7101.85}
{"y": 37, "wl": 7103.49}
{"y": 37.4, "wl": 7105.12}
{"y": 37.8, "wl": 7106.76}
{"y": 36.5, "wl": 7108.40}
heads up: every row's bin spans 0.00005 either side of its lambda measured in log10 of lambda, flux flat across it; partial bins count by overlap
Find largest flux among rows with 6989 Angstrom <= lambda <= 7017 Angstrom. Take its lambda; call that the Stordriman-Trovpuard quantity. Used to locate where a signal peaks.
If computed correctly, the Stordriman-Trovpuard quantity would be 6999.58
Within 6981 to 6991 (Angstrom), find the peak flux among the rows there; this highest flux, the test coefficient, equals 39.2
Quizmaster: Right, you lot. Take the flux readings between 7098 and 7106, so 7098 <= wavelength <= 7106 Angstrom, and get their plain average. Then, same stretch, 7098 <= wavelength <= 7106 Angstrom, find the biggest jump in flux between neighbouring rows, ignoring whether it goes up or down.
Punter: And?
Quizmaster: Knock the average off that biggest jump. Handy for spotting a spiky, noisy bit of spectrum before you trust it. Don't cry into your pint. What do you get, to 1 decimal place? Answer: -34.6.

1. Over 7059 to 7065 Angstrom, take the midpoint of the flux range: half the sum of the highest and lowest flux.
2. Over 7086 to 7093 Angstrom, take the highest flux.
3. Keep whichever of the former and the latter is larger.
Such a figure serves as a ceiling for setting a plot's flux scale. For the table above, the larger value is 39.8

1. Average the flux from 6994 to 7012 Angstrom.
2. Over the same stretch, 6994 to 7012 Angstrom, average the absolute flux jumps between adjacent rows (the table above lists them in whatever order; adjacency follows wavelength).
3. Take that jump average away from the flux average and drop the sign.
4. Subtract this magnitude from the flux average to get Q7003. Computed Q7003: 2.41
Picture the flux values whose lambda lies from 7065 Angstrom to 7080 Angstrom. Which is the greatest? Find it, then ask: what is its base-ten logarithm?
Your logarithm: 1.62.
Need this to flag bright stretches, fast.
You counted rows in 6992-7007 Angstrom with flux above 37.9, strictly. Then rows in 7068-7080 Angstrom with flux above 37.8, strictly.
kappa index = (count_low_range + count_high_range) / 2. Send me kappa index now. 5.5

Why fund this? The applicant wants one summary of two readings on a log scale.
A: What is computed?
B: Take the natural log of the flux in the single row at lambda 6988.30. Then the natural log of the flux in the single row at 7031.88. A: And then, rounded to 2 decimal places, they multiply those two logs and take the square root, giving 3.67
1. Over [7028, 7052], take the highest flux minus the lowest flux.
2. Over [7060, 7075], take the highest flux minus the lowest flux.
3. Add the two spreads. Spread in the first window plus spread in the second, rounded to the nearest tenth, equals 9.5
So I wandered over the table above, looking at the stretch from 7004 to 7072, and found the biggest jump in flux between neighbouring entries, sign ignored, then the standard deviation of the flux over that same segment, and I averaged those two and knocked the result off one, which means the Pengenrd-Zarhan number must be -2.2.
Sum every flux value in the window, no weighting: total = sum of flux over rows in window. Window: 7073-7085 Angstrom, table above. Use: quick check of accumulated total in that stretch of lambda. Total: 269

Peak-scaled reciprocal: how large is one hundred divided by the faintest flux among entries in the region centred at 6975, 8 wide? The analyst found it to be 2.78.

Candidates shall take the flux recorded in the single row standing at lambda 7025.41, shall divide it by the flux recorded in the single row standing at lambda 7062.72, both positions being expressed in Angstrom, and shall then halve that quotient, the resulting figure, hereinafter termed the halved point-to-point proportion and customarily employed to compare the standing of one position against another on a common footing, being 0.485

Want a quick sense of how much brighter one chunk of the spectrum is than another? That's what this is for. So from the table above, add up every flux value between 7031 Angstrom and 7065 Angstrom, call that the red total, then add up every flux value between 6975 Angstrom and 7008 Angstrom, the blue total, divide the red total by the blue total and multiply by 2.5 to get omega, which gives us 2.56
